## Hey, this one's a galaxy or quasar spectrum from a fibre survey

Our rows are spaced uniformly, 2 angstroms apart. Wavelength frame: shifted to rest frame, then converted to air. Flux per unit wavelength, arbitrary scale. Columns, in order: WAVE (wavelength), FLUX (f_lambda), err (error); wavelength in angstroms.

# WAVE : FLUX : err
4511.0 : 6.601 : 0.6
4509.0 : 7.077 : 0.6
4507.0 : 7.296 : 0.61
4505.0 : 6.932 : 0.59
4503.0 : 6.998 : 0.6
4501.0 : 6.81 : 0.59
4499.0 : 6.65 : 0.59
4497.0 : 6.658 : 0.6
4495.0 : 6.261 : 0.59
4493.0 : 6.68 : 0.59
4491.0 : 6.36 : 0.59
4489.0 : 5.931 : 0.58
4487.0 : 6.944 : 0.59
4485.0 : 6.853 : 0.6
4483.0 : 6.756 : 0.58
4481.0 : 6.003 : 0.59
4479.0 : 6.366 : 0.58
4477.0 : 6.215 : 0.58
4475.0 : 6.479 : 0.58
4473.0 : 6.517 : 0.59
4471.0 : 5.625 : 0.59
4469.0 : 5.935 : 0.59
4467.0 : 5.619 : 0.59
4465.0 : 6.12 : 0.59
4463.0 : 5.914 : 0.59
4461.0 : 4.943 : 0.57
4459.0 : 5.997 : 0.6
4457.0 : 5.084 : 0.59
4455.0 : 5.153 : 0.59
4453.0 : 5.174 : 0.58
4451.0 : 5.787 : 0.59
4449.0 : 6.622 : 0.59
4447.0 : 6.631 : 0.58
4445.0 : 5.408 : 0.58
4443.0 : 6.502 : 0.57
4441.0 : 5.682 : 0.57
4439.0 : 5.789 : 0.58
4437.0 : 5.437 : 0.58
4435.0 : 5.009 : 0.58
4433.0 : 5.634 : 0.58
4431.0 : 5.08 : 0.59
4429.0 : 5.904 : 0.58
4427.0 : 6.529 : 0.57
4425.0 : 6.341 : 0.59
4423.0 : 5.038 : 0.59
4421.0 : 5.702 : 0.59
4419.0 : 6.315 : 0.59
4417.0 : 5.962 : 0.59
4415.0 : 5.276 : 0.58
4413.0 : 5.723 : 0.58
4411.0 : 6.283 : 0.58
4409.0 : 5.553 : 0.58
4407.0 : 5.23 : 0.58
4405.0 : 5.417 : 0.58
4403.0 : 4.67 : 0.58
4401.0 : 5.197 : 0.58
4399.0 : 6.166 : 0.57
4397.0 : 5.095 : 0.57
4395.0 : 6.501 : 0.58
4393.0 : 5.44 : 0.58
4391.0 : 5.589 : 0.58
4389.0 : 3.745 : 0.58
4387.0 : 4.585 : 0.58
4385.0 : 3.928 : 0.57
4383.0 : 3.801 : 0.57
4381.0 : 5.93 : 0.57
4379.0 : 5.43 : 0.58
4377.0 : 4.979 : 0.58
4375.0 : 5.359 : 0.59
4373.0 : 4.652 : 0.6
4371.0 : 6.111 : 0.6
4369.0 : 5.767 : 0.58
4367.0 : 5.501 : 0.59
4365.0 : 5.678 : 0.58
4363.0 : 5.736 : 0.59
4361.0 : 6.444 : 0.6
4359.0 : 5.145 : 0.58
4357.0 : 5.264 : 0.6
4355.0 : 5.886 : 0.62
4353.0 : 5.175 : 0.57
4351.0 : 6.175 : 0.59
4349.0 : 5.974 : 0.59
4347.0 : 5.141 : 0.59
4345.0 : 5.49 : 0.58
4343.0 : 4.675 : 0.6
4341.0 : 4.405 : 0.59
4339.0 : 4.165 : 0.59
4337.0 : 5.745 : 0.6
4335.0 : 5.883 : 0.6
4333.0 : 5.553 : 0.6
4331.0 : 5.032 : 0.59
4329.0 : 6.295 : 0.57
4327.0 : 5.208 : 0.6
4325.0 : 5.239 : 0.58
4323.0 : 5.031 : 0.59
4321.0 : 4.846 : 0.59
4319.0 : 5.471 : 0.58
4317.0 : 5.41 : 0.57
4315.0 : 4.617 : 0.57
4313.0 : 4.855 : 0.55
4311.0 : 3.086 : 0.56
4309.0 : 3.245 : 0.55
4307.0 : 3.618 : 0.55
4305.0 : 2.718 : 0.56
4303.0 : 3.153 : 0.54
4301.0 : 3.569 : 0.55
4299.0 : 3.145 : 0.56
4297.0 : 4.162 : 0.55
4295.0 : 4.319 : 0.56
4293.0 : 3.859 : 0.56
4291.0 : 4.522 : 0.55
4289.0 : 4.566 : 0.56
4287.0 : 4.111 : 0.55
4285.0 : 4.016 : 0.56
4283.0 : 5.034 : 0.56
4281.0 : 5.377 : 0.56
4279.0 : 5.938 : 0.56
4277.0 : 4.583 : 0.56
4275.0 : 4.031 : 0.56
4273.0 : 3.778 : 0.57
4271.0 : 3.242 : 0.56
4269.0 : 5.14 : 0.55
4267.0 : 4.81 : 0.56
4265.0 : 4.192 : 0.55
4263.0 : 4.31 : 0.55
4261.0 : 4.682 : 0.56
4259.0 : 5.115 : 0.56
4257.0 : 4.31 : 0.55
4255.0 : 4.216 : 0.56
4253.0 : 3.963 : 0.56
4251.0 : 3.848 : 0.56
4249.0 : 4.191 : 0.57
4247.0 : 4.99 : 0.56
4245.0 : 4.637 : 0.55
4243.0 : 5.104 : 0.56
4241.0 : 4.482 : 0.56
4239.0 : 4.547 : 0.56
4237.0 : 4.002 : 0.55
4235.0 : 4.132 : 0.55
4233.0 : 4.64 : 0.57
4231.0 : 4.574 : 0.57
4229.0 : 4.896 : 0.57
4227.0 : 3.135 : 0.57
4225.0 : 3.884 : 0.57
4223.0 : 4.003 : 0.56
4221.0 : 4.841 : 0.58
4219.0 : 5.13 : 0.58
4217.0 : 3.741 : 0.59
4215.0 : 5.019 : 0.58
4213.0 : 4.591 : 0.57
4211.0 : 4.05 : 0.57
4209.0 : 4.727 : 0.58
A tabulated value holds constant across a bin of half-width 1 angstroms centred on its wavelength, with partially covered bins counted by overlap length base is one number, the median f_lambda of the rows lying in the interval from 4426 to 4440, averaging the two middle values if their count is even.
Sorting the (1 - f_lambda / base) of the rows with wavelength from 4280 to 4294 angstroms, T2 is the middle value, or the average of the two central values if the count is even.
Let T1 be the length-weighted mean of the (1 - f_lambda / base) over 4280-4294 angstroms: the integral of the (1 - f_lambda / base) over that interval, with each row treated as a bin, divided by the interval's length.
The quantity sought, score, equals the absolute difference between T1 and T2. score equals 0.004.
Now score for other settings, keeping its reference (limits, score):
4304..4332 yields 0.057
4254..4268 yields 0.037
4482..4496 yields 0.025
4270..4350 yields 0.004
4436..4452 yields 0.034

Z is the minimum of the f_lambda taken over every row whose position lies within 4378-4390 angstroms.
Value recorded 3.745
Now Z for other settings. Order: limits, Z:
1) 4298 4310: 2.718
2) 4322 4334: 5.031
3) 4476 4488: 6.003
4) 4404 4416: 5.23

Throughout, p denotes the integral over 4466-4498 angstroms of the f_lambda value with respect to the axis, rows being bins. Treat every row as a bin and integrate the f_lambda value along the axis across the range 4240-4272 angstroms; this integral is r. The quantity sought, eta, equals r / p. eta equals 0.7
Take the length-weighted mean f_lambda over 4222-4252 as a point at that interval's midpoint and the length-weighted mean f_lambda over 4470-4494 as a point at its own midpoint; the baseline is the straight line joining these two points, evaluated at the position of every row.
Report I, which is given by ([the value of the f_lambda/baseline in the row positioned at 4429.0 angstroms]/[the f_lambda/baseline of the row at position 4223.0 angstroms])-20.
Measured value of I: -19.0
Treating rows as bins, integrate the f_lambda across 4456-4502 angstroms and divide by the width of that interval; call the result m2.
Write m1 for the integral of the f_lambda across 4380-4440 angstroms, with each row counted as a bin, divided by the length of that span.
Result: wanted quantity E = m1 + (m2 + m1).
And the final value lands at 17.1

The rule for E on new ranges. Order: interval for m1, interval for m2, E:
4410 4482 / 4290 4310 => 15.3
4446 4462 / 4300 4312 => 14.6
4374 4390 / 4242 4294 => 13.9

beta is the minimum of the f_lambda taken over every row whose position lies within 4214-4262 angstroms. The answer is 3.135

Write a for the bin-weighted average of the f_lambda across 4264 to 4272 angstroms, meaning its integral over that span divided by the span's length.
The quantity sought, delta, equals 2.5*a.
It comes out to 11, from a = 4.3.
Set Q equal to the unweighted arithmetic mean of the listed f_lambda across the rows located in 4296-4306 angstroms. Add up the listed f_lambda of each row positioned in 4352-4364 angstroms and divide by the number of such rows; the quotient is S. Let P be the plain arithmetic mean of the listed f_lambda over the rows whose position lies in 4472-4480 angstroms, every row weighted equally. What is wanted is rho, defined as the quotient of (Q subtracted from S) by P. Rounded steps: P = 6.4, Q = 3.3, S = 5.6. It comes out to 0.4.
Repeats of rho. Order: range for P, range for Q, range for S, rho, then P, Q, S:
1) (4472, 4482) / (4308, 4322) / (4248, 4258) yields -0.1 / 6.3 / 4.5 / 4.1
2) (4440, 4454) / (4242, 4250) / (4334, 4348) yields 0.1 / 6.0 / 4.7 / 5.1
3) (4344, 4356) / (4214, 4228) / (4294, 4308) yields -0.1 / 5.6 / 4.3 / 3.5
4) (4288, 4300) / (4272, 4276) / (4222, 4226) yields 0.0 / 4.1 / 3.9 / 3.9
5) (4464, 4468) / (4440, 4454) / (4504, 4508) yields 0.2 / 5.9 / 6.0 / 7.1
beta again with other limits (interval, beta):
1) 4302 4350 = 2.718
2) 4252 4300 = 3.145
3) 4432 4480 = 4.943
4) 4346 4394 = 3.745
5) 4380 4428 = 3.745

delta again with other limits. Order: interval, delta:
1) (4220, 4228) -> 10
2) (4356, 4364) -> 14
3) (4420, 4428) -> 15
